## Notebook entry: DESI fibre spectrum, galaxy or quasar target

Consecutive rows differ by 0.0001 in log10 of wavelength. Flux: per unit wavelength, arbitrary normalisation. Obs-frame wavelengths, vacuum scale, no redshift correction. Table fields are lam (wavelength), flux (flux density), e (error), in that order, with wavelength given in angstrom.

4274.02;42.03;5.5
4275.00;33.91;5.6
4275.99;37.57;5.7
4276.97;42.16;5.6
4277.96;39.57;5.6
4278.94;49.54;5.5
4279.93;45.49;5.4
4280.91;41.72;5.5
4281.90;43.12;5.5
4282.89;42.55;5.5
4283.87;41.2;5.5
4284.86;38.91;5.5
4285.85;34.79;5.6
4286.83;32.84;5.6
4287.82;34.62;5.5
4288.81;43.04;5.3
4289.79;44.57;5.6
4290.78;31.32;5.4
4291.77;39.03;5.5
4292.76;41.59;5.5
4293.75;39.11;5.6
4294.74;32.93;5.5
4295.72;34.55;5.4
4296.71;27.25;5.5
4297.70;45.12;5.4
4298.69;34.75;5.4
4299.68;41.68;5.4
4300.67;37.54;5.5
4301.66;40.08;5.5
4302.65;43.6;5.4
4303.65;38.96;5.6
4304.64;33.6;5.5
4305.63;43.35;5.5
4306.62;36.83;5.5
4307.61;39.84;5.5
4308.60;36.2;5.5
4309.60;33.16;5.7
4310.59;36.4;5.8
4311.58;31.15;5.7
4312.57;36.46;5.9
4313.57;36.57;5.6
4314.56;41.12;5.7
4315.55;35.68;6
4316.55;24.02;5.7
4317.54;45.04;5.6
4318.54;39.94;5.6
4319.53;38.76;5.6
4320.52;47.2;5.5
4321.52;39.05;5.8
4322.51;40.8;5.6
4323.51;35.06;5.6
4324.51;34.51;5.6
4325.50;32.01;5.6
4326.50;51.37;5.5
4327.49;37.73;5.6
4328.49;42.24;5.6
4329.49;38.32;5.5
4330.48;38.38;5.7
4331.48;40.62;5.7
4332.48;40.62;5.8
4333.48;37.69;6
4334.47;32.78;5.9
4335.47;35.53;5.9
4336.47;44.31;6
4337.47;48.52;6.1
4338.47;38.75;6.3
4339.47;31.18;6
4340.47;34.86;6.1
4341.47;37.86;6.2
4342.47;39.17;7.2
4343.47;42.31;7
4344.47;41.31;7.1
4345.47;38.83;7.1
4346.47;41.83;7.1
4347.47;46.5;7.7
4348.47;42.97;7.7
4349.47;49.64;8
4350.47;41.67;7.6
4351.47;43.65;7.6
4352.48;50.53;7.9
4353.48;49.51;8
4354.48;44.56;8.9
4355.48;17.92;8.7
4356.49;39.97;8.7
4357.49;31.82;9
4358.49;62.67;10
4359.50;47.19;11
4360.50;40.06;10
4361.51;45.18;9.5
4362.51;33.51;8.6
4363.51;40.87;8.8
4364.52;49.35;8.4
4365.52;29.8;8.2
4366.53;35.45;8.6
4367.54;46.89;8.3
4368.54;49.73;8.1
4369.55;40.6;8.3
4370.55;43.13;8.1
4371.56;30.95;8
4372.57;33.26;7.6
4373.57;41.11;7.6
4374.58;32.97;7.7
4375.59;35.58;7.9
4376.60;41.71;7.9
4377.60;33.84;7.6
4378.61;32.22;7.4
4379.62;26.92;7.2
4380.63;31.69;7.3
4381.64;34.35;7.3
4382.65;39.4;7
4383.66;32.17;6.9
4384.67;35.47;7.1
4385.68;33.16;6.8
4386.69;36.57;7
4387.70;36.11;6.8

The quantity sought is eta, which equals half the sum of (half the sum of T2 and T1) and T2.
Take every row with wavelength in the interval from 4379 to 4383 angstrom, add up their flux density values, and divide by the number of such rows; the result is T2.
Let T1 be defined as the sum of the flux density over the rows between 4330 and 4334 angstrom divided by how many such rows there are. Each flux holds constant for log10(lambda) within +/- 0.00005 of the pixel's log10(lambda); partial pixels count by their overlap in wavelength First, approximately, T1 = 39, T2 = 33.1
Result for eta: 34.6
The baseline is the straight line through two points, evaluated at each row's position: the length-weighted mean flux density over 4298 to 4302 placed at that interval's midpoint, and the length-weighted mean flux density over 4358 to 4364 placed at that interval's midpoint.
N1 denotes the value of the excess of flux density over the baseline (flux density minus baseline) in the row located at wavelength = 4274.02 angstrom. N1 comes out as 6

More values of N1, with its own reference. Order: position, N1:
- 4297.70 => 7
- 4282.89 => 5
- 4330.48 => -3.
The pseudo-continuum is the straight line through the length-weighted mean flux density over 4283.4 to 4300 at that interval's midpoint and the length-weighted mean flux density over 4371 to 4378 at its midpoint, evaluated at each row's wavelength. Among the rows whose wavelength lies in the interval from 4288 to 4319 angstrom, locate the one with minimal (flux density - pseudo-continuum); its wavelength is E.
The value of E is 4316.55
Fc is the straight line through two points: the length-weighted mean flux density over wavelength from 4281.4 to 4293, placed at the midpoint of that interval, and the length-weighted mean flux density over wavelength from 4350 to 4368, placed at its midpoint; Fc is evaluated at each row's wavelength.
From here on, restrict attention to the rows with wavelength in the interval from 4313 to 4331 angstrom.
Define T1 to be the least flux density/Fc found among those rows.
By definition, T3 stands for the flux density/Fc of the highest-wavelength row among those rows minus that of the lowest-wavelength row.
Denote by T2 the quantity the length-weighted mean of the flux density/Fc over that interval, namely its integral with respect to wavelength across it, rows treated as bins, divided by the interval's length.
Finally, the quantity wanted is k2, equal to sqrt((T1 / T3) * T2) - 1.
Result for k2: 3.40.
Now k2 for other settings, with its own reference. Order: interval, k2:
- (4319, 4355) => 1.65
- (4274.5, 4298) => 0.62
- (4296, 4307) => 0.69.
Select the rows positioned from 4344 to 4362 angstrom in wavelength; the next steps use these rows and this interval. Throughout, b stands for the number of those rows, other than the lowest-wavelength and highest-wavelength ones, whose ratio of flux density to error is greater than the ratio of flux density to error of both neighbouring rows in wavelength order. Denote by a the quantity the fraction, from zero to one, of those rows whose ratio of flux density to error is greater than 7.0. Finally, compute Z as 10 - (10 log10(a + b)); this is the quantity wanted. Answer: 3.01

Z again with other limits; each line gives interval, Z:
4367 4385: 3.01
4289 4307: 1.91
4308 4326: 2.78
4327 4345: 2.78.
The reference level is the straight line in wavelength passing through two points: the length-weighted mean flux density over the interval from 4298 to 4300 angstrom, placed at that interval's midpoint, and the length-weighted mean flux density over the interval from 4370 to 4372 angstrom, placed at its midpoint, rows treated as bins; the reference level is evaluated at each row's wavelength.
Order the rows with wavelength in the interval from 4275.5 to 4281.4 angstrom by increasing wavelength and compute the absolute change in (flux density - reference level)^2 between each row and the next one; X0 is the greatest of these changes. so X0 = 113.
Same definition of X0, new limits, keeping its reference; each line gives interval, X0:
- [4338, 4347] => 45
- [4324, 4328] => 175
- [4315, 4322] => 197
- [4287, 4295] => 55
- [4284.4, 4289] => 19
